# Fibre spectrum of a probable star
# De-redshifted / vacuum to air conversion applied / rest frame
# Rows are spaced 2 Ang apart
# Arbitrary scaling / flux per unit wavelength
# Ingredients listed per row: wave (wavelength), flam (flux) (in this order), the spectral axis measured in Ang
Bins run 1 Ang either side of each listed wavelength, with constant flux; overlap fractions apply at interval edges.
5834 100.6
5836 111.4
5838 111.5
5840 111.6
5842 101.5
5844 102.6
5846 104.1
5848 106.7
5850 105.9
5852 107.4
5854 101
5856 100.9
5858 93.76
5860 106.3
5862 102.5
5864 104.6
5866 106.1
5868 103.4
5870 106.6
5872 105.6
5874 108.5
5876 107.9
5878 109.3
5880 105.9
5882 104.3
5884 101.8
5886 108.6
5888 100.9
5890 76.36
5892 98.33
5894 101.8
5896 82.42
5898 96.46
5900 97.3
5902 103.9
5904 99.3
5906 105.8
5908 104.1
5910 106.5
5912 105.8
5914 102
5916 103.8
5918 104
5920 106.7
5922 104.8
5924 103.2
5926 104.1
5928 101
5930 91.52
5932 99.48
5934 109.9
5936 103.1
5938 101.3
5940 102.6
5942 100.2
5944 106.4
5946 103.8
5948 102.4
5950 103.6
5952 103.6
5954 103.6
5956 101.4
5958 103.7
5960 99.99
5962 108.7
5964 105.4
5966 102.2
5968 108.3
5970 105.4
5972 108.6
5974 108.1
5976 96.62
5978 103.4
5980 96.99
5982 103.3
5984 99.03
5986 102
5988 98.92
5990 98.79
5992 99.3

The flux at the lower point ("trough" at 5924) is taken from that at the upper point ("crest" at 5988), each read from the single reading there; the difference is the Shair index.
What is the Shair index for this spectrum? -4.3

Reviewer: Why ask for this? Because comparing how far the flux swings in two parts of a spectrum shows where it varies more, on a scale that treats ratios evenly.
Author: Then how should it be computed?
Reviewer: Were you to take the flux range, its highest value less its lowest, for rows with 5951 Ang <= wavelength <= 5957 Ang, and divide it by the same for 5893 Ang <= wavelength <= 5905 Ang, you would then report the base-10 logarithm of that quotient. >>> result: -1.0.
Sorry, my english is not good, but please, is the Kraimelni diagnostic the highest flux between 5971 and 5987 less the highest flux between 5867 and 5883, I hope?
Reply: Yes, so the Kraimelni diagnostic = -0.7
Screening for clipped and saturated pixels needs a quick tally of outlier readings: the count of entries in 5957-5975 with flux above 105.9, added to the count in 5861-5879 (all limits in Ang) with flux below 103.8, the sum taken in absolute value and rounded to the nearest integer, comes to 6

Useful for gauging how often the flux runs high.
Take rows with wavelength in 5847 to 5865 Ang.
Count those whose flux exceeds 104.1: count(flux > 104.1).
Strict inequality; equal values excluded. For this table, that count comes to 5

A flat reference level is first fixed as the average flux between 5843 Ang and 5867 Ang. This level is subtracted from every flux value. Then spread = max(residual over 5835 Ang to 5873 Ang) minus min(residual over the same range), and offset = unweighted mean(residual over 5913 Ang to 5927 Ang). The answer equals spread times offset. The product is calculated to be 11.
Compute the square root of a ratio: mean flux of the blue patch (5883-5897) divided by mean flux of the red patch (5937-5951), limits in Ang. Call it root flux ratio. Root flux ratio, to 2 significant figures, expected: 0.96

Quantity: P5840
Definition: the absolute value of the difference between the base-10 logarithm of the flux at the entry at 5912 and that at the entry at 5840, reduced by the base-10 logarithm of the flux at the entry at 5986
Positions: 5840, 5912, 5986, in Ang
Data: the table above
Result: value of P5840 -1.985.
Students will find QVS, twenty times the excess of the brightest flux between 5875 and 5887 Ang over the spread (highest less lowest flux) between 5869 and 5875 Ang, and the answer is 2128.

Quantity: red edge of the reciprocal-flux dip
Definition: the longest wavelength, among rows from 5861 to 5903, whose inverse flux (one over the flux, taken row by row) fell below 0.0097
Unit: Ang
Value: 5902 Ang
